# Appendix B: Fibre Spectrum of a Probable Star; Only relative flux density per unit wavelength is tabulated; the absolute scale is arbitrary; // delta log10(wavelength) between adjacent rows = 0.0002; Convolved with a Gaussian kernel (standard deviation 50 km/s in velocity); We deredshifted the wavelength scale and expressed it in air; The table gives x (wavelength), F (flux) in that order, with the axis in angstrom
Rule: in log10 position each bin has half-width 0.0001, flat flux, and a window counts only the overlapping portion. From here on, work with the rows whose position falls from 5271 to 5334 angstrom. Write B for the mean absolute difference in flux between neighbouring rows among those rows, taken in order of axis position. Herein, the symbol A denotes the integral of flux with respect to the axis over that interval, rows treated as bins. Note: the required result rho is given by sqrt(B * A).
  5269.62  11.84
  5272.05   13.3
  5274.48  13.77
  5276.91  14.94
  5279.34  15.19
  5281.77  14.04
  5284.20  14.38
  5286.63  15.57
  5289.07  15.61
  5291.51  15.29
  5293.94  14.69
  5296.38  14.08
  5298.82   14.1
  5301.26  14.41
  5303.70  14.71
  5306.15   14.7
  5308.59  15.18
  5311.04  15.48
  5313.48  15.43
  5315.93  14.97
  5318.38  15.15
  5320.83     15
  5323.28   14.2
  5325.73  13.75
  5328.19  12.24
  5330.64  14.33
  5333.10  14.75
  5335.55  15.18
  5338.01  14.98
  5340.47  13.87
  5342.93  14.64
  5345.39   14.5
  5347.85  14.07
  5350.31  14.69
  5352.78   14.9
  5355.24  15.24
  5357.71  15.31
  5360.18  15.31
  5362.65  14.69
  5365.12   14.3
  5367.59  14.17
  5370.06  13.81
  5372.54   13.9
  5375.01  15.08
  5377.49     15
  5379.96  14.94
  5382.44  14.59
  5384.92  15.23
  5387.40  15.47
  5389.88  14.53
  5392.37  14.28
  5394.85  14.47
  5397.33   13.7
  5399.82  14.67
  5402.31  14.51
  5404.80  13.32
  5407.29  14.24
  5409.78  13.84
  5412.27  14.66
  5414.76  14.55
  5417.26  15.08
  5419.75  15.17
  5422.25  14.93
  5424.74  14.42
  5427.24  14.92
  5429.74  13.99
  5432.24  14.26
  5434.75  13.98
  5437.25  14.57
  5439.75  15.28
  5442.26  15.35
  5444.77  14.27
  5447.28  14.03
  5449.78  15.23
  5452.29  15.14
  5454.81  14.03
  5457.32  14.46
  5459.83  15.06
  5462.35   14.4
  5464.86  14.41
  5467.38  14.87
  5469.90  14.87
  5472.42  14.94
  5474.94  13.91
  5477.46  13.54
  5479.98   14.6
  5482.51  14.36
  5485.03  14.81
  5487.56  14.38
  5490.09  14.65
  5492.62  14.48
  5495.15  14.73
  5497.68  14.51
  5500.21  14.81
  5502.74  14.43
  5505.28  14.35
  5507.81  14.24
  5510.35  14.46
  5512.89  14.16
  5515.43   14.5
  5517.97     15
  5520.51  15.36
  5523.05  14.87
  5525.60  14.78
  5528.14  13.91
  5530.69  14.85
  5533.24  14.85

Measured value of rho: 22.4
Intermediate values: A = 919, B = 0.55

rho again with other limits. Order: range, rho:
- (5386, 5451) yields 23.0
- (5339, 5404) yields 19.5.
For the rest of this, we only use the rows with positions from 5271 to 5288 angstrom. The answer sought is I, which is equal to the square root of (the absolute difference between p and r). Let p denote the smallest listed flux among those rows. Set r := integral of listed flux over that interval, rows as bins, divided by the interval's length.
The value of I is 1.1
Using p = 13.3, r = 14.48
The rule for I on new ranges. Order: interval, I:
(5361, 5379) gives 0.8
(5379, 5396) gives 0.7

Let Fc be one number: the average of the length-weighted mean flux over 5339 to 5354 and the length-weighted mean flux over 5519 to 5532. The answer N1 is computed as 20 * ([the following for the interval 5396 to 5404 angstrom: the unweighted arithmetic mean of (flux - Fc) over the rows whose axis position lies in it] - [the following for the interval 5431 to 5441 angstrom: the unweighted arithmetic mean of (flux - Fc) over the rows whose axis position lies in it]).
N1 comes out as -5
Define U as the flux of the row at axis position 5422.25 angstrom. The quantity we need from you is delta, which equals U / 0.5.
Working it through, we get 29.9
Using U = 14.93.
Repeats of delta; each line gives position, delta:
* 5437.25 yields 29.1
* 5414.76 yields 29.1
